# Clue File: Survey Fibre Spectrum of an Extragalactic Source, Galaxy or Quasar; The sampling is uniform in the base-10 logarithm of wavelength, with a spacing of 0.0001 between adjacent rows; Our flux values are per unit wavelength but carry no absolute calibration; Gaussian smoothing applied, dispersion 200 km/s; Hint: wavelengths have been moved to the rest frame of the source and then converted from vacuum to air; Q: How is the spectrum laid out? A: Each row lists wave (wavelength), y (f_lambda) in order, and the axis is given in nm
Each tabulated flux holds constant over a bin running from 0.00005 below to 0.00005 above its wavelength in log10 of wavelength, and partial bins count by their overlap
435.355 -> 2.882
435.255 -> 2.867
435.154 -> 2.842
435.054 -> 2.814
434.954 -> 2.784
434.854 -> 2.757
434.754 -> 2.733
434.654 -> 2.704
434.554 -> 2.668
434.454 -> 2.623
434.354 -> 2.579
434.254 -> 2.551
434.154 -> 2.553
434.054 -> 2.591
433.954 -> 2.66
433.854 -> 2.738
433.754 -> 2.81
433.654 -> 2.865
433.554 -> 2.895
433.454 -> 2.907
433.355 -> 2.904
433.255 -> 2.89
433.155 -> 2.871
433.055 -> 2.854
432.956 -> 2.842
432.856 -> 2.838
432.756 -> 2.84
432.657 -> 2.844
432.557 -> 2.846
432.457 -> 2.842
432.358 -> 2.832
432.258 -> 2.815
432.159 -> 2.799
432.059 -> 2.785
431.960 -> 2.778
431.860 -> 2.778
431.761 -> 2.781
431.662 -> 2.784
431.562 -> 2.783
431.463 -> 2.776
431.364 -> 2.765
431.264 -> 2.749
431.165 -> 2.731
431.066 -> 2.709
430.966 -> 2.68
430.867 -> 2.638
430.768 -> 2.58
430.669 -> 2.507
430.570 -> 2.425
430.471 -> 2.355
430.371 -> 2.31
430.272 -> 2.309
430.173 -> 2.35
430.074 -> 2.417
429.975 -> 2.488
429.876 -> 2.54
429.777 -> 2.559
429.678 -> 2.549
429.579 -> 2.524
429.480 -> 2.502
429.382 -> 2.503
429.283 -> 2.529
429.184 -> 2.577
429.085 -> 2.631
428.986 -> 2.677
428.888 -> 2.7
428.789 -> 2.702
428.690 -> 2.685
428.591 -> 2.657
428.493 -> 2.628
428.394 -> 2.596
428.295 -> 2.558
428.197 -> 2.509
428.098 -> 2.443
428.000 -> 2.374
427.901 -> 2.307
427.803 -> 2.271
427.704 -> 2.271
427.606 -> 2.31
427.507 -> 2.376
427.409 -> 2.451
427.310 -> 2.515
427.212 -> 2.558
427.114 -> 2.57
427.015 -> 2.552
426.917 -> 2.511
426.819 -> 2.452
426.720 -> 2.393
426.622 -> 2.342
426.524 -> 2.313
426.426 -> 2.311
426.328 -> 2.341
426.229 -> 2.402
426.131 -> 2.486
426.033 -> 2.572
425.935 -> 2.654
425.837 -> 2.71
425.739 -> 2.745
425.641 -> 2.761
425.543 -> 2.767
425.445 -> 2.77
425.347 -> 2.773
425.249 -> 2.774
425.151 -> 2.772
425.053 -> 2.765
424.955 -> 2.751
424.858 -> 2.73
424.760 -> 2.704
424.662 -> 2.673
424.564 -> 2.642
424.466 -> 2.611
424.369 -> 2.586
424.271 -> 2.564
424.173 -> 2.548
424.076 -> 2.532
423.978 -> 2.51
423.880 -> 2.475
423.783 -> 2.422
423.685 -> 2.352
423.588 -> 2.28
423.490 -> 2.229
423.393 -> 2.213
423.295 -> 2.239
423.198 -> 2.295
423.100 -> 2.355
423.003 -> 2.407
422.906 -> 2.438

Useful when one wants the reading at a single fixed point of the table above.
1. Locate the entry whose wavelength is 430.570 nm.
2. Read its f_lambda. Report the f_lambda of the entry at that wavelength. 2.425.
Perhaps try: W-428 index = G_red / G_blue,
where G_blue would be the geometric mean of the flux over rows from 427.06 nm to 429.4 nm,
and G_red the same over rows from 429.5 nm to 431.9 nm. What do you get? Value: 1.03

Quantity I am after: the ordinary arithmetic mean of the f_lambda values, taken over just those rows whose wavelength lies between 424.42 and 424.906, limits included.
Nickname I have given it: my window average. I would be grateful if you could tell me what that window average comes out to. 2.67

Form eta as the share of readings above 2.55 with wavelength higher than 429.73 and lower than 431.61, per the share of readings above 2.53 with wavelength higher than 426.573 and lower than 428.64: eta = 1.58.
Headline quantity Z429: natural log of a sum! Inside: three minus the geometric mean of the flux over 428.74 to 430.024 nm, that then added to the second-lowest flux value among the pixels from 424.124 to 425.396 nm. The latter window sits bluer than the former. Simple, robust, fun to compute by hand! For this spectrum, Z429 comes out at 1.10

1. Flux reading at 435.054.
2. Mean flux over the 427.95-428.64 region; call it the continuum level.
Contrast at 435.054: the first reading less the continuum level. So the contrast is 0.28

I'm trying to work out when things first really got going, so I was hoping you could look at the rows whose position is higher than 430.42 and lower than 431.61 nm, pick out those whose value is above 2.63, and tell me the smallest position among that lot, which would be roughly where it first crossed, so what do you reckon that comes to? 430.867 nm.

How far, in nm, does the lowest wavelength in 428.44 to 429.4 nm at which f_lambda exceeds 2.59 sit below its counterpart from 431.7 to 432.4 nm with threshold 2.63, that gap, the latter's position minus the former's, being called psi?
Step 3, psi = 3.27 nm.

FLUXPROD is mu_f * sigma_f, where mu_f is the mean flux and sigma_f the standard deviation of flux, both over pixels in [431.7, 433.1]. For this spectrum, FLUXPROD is 0.08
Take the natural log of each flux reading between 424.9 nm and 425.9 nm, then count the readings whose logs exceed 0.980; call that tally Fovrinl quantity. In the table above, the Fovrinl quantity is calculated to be 10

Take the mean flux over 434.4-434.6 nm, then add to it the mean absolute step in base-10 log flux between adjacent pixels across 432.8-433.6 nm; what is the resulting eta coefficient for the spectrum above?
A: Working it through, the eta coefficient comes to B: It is 2.65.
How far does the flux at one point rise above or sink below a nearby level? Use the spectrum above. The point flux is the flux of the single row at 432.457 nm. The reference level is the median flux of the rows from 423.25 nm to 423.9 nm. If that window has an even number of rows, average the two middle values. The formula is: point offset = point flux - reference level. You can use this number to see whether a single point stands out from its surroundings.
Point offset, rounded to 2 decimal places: 0.56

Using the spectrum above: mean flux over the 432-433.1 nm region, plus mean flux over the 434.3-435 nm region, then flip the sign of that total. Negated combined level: -5.52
